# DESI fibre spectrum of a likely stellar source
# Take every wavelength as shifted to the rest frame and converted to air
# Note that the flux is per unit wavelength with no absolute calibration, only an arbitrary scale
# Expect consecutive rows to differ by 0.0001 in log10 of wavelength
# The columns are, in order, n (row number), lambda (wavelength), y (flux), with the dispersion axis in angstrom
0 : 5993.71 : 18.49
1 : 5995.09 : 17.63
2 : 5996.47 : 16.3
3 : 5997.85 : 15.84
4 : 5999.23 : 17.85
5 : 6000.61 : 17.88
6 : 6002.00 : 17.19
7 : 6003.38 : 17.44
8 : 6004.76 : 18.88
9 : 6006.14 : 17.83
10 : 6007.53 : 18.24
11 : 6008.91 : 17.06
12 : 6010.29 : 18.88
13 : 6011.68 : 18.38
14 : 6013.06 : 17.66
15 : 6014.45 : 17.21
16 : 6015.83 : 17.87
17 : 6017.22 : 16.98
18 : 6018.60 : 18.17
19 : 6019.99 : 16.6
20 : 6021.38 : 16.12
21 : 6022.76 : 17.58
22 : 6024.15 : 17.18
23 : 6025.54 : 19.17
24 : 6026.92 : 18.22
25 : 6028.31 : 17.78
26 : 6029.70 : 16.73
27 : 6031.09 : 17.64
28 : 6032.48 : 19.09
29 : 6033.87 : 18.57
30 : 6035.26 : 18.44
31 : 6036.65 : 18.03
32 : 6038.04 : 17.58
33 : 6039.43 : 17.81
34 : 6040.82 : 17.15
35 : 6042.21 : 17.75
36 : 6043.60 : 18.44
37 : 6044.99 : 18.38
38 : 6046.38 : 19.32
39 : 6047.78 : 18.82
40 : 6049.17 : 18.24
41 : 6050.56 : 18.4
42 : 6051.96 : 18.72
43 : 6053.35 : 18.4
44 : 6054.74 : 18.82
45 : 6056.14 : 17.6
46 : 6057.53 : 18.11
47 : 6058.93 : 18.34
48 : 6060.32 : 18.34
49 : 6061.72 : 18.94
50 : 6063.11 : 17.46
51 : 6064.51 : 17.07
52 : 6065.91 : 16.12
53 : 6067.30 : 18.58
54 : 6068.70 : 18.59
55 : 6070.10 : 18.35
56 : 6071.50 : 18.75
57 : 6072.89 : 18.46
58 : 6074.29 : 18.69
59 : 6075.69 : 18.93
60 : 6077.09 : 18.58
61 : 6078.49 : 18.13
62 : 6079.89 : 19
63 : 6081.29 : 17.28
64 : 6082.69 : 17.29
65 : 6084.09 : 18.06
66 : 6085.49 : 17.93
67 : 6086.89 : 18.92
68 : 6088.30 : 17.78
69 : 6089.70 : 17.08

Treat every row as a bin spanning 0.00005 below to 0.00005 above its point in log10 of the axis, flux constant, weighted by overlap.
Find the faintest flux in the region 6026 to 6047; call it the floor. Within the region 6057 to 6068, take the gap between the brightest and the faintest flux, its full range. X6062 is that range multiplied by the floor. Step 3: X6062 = 47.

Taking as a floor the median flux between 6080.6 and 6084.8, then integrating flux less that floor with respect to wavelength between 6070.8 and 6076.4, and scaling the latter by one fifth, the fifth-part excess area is 1.59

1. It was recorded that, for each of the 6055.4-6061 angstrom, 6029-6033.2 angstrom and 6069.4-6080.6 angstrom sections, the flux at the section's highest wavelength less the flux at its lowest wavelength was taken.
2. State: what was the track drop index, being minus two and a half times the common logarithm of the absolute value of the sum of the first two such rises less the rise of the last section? -1.0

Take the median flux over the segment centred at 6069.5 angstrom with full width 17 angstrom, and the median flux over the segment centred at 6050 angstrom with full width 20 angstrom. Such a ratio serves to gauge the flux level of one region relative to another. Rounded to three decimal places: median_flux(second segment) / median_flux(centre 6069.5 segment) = 0.990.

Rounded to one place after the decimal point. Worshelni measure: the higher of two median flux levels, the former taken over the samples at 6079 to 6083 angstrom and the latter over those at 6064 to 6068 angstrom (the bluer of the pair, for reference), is 17.3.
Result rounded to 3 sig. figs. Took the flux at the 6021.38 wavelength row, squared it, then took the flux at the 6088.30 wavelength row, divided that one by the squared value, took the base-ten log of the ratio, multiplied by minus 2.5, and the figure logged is 2.91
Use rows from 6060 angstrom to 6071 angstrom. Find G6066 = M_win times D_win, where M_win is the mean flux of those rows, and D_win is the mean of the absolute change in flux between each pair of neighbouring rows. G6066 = 15.7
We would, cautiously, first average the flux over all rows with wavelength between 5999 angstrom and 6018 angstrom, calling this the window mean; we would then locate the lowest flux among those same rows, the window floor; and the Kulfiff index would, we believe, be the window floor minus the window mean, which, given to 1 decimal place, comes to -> -0.8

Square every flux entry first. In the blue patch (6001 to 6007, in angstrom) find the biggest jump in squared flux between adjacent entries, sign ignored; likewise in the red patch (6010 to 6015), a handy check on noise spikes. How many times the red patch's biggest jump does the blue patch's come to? 2.0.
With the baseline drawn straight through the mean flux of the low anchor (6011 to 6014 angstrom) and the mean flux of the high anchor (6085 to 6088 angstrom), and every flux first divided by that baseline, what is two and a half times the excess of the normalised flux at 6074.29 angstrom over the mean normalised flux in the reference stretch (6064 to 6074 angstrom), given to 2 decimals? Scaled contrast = 0.09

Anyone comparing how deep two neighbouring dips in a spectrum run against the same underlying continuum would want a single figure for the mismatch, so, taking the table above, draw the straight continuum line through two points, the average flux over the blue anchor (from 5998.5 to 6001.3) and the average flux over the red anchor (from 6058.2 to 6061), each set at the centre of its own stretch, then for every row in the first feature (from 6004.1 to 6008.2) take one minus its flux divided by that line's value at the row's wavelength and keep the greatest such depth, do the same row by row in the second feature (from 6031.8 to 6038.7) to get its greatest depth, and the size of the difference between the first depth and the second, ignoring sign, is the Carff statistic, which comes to 0.028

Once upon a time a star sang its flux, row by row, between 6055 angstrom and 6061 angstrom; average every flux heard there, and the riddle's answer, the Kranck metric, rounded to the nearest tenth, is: 18.1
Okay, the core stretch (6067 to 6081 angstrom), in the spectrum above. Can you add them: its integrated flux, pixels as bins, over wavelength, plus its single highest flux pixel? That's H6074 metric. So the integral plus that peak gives 279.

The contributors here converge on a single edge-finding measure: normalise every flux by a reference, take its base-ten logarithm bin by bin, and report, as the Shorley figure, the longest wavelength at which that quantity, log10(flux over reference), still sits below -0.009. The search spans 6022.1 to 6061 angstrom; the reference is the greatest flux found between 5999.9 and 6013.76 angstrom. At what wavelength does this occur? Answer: 6060.32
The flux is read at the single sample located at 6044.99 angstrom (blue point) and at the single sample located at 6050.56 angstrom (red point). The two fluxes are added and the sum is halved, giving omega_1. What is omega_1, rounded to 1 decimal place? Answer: 18.4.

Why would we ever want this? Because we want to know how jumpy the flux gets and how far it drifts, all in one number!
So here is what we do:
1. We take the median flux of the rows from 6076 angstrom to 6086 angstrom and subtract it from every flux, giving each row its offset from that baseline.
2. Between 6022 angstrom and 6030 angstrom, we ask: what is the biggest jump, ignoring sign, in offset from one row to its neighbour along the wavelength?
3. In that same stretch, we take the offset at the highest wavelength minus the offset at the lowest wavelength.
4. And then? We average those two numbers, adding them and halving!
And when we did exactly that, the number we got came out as 0.57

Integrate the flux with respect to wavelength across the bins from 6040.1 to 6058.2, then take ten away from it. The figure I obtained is 322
